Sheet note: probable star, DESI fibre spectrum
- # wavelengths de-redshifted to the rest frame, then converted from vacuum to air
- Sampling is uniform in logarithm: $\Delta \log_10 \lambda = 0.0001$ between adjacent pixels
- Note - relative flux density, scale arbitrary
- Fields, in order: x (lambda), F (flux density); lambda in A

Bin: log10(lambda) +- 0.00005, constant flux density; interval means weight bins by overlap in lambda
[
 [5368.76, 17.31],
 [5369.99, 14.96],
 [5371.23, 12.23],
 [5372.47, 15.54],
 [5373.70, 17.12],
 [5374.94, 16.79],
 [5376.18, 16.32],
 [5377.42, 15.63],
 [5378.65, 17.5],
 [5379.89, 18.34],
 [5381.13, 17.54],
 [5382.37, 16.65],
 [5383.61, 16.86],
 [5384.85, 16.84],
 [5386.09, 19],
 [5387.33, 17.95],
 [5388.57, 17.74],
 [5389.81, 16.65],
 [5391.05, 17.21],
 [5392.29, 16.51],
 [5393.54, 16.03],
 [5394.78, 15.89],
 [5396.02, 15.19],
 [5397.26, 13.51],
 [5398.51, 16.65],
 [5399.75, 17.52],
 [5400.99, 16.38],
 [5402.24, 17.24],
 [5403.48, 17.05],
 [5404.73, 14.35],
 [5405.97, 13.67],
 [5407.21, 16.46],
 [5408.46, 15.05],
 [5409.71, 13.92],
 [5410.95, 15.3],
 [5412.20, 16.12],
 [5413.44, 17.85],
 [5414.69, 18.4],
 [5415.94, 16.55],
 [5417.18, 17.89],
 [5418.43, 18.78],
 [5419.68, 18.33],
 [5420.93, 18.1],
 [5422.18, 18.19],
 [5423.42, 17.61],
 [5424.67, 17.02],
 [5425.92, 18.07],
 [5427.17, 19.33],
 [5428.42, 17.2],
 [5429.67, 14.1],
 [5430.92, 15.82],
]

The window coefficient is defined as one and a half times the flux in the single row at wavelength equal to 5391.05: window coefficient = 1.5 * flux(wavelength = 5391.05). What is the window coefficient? 25.8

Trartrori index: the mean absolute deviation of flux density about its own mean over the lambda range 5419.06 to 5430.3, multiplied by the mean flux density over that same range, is 17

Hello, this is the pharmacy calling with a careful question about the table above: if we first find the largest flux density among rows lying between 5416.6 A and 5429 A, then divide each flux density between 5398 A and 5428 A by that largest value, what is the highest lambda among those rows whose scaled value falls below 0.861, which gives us 5415.94 A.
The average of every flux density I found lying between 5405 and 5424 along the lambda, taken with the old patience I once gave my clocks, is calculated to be 16.8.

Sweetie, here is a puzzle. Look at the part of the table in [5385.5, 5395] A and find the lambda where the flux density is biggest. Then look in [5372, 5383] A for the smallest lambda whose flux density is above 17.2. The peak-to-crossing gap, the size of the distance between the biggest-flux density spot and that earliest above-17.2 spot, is 7.4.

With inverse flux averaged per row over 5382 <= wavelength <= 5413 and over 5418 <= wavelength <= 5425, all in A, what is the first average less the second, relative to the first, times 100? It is 10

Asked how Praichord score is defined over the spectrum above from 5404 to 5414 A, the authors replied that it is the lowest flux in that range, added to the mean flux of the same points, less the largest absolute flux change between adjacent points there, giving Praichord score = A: 26.2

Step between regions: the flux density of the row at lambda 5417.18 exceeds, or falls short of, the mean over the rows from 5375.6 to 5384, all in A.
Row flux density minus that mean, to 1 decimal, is 0.9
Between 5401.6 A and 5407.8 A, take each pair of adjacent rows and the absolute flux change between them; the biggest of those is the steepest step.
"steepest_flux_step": 2.8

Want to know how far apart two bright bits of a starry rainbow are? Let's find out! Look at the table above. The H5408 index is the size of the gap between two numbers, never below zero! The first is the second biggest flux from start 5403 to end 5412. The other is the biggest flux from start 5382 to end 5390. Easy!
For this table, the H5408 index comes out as 2.5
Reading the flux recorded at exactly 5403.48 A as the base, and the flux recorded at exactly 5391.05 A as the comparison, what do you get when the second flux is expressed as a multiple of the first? 1.01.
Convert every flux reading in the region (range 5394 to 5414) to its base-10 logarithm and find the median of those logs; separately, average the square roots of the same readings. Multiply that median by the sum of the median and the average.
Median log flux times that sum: 6.23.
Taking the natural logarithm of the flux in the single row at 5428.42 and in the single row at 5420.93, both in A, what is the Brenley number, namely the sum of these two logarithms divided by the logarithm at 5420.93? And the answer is 1.98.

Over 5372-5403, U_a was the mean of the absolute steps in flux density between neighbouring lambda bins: 0.94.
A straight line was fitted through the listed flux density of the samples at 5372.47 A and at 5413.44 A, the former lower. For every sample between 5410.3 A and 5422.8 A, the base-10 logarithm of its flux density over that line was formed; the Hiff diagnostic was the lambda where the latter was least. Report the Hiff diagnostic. 5410.95 A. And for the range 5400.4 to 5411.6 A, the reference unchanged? 5405.97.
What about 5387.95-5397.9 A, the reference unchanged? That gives 5397.26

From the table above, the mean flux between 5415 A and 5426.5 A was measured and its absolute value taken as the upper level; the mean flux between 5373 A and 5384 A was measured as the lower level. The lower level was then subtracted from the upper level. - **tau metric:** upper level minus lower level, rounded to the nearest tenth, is 0.9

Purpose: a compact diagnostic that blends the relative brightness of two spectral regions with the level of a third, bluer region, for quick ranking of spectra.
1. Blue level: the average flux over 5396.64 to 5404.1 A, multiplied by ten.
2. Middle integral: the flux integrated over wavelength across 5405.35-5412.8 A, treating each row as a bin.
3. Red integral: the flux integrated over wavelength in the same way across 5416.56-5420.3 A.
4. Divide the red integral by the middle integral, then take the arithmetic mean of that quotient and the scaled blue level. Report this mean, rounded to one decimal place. 82.3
